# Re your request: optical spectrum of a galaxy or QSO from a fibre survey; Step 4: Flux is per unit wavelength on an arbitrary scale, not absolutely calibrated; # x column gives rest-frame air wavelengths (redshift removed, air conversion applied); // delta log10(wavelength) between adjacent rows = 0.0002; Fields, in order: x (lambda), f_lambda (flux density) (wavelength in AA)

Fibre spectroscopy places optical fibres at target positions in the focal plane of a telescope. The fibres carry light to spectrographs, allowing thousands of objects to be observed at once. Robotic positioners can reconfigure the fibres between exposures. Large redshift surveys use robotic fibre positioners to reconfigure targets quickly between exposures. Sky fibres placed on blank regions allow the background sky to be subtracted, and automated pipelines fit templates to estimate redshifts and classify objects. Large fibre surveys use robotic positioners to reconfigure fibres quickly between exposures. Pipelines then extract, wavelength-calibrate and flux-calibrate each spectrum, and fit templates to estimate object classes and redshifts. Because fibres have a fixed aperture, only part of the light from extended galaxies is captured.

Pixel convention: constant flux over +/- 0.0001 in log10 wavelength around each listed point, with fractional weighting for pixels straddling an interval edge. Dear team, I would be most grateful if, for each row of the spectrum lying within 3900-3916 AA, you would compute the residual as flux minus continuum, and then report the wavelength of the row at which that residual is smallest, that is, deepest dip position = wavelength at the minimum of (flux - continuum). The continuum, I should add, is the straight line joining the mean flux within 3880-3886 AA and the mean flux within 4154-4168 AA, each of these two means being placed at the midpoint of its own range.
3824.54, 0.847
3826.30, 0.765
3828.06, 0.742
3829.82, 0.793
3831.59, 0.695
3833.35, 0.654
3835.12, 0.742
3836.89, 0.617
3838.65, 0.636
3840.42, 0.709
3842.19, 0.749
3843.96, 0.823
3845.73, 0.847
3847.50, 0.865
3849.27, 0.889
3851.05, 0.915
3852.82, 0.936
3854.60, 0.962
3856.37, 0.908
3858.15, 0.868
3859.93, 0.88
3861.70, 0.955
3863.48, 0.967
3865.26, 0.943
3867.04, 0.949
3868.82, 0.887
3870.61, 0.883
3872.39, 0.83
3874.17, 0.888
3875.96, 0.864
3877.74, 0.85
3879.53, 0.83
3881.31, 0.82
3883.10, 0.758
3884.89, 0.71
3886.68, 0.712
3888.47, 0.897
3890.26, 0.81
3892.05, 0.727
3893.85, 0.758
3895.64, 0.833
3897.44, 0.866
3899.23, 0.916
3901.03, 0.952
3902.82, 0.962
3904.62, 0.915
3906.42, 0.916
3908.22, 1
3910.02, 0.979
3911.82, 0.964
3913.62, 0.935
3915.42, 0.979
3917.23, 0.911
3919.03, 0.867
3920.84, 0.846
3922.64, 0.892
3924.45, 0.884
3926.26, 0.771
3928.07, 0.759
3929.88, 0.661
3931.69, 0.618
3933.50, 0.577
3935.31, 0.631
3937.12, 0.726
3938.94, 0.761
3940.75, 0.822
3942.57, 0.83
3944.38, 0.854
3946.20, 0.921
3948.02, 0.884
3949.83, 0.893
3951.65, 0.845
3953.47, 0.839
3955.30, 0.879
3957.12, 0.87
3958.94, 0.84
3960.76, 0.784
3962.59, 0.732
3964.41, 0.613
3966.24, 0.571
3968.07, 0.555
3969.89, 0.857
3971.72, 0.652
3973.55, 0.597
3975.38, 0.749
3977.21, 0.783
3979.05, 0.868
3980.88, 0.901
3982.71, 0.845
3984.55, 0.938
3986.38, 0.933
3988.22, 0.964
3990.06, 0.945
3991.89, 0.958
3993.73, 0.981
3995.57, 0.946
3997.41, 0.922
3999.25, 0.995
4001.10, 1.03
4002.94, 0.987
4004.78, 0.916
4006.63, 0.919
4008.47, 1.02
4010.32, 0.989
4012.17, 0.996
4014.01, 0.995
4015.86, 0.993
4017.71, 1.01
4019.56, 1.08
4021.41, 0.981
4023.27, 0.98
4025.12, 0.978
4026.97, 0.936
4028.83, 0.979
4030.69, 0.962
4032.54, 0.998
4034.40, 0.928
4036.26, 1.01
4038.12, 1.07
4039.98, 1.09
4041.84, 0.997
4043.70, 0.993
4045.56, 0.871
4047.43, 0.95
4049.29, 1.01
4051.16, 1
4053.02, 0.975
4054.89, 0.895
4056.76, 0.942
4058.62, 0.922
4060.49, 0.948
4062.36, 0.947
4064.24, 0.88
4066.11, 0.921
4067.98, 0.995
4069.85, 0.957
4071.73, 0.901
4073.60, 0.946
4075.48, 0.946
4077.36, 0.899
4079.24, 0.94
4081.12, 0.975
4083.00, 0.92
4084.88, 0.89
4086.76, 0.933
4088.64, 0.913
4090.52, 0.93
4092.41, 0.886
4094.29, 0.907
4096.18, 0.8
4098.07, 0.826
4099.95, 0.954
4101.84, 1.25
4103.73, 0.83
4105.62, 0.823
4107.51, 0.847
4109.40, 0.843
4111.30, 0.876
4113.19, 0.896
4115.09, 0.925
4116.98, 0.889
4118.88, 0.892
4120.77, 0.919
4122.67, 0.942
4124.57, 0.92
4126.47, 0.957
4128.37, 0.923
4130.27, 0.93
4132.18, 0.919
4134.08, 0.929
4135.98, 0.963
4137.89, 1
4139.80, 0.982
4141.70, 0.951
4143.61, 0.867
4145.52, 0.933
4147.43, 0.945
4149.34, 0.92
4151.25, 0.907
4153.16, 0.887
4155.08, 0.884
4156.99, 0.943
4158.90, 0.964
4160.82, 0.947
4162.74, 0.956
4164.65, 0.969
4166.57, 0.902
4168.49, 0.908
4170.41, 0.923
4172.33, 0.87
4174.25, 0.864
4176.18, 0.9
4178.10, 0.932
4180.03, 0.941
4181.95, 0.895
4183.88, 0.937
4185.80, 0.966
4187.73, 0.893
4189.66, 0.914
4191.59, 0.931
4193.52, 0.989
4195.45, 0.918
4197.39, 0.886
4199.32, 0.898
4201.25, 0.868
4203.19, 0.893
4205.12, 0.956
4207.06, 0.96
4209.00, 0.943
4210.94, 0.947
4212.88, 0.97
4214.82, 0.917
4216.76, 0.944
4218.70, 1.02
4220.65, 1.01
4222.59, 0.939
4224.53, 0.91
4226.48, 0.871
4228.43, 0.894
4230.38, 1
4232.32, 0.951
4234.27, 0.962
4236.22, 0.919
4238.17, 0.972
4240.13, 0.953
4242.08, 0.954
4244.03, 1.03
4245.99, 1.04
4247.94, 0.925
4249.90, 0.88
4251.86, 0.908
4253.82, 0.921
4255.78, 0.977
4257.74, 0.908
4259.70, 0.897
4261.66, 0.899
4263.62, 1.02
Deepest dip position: 3906.42 AA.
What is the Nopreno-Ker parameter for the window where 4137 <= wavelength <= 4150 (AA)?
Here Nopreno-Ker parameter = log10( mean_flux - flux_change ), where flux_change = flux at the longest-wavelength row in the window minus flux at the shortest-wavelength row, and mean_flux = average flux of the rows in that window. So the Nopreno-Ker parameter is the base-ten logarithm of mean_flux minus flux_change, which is 0.010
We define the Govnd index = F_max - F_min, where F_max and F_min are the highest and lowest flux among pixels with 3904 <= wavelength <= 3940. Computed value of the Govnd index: 0.42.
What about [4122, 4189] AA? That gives 0.14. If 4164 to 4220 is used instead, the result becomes 0.16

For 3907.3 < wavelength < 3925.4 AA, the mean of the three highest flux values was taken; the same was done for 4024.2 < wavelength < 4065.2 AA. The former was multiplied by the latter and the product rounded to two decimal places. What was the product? 1.04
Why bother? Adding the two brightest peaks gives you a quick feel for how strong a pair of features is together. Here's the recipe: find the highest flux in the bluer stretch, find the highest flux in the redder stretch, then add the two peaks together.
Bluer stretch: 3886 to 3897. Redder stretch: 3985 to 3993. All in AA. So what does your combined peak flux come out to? 1.86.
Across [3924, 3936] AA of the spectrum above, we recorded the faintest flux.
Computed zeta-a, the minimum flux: 0.577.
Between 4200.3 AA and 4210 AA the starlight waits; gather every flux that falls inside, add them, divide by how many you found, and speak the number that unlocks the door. 0.924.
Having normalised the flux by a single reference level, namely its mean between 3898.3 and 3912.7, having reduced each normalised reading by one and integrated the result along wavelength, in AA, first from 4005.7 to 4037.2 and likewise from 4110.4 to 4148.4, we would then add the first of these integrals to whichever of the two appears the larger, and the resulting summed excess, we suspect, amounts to 2.3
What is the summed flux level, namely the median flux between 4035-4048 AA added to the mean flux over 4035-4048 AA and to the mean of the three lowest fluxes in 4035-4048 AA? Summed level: 2.93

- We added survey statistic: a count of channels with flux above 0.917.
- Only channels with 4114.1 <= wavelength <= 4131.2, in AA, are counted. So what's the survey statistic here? 7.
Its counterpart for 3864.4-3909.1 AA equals 5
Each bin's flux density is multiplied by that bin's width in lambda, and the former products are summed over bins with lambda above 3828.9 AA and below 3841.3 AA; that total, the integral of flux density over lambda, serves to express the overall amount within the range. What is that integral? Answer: 8.6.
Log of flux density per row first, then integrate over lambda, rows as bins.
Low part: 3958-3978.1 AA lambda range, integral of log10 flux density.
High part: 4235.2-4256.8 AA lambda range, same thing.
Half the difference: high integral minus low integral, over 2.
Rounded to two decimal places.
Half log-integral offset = 1.35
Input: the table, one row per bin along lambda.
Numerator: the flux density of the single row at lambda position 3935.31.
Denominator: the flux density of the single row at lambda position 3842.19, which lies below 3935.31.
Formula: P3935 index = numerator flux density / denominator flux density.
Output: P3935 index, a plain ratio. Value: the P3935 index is 0.84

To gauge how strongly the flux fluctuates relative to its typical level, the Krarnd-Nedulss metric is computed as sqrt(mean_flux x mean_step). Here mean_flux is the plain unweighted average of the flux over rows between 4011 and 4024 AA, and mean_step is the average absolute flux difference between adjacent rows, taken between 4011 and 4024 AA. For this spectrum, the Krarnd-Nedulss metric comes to 0.178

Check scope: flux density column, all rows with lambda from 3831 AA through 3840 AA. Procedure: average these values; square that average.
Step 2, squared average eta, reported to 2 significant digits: 0.45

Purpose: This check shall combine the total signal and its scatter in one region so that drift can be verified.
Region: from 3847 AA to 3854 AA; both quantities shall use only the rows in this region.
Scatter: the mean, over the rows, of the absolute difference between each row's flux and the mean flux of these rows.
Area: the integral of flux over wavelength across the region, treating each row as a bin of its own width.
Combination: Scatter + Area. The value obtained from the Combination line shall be 6.4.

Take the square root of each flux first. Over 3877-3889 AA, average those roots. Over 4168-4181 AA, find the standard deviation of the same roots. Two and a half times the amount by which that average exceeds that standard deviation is 2.2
